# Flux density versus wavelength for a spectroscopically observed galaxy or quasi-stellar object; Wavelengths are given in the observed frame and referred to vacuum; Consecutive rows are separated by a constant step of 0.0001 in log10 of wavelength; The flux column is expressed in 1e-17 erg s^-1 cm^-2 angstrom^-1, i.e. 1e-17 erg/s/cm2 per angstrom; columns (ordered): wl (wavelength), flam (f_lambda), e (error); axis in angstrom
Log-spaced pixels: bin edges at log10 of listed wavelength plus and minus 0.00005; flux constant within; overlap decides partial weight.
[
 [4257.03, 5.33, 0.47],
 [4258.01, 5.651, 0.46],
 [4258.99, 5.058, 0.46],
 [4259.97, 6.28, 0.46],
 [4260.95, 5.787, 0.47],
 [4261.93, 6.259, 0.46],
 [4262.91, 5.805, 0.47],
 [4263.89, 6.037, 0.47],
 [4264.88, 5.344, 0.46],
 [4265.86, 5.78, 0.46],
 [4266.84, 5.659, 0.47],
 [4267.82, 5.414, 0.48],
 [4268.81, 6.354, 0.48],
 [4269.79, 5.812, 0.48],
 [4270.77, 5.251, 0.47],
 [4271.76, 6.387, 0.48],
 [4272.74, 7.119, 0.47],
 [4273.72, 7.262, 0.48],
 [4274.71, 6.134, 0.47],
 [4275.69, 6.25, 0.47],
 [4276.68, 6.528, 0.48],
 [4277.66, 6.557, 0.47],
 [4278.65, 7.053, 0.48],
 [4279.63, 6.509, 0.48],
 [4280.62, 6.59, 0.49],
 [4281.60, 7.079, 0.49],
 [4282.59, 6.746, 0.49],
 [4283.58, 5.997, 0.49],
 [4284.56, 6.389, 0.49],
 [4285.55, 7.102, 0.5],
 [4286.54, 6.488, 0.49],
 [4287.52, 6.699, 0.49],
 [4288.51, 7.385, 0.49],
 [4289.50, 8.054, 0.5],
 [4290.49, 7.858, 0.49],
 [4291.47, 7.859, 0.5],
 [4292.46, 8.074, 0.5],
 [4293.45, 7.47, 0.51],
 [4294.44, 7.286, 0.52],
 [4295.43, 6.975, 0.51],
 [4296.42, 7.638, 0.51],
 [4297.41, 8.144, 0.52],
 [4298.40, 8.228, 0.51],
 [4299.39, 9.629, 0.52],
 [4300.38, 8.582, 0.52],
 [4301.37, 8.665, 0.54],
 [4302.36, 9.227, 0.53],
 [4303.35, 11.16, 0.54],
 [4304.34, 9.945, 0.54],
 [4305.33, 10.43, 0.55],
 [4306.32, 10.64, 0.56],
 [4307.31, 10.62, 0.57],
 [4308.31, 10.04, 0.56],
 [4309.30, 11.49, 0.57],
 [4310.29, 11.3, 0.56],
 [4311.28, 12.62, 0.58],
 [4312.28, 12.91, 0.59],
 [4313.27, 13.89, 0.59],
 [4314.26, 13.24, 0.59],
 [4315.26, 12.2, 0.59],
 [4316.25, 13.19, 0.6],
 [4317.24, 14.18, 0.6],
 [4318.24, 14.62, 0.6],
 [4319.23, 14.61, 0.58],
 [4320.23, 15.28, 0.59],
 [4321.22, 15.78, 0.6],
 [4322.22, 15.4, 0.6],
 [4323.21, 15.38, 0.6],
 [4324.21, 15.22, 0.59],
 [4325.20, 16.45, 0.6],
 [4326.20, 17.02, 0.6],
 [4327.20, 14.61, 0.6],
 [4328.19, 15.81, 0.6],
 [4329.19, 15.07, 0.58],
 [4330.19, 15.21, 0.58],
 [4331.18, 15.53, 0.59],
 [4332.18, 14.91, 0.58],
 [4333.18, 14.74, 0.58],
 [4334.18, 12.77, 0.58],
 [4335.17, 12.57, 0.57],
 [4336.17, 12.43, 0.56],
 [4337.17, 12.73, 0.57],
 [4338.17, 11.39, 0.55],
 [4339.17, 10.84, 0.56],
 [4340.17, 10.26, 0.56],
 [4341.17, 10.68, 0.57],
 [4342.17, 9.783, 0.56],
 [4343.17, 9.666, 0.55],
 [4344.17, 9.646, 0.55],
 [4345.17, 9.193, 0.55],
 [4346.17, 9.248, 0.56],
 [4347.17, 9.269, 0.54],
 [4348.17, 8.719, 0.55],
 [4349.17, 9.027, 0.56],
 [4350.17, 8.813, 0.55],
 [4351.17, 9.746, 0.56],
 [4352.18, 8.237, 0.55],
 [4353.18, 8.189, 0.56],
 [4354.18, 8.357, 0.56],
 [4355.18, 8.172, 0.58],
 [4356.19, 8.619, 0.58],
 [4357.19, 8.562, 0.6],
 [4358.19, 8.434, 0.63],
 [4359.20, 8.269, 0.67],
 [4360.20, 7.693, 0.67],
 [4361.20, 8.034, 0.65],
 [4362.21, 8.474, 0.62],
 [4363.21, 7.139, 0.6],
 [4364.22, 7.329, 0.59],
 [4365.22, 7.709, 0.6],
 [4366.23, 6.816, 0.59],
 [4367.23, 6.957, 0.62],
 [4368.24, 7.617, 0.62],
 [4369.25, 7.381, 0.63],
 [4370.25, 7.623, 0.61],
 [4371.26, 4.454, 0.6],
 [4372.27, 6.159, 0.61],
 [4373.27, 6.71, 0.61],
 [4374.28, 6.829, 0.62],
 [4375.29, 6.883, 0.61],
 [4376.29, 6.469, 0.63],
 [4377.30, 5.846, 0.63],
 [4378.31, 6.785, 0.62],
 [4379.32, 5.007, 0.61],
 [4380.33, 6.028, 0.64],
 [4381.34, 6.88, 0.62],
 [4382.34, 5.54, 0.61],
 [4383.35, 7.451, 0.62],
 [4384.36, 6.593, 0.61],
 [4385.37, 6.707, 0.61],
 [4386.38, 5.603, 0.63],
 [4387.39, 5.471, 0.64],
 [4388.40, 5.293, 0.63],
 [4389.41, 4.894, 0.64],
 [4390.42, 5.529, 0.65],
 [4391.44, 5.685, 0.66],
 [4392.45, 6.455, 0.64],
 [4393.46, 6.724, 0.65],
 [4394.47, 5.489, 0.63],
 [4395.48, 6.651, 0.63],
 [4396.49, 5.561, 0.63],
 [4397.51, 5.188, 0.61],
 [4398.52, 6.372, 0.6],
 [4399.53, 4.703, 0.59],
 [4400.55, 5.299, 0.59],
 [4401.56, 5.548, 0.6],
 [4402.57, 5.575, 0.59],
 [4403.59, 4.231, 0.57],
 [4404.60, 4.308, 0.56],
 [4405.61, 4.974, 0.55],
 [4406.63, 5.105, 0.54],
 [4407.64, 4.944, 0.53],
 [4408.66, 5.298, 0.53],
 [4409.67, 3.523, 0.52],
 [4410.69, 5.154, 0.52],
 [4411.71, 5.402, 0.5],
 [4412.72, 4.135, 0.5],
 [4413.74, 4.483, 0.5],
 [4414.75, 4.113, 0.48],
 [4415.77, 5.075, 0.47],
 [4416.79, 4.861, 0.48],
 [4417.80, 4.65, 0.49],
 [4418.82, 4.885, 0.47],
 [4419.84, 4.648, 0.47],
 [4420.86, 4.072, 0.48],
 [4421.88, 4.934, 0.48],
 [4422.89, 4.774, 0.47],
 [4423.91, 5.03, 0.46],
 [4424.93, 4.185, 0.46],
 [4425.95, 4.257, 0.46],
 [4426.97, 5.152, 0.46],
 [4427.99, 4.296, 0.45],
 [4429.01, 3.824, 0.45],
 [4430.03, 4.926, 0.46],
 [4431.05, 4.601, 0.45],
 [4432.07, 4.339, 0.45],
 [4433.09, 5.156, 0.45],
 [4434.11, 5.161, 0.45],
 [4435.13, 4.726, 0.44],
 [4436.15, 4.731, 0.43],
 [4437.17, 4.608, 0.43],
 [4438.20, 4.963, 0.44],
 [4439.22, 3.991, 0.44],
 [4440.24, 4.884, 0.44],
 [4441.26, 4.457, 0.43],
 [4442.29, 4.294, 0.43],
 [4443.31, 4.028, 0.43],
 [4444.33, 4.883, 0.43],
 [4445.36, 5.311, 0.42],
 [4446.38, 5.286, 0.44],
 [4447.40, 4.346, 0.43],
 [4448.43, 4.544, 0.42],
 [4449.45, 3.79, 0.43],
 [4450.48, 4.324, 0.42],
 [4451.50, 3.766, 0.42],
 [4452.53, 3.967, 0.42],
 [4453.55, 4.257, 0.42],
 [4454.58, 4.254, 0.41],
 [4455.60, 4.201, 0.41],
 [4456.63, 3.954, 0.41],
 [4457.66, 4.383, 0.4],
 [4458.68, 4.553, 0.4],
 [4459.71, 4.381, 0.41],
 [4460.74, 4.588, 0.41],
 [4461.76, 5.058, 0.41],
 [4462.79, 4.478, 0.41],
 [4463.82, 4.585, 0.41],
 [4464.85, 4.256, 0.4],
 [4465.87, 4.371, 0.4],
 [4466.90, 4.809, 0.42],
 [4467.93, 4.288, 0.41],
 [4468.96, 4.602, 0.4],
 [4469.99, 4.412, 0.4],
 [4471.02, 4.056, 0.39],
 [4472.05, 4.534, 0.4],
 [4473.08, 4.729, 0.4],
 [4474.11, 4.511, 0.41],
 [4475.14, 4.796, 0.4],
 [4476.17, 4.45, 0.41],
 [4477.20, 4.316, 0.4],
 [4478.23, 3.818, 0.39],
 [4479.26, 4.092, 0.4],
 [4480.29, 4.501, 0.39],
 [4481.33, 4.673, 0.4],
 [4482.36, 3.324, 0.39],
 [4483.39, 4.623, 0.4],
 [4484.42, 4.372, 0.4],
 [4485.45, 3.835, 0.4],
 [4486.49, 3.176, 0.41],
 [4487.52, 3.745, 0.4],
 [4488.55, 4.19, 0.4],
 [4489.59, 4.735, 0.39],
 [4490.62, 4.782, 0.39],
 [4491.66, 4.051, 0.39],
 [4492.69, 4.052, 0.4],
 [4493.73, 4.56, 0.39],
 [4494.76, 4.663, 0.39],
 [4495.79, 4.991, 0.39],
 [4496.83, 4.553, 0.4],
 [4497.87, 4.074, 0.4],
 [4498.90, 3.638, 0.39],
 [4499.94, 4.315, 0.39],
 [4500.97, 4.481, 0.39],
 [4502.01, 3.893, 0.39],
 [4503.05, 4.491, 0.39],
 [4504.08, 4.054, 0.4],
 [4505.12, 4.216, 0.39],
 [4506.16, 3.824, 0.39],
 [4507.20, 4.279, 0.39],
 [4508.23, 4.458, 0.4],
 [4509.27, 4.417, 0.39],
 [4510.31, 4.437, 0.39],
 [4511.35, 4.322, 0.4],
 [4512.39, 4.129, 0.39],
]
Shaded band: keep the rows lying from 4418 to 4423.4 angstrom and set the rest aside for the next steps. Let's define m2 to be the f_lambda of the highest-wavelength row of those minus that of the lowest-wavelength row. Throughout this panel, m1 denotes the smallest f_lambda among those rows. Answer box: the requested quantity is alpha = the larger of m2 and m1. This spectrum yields 4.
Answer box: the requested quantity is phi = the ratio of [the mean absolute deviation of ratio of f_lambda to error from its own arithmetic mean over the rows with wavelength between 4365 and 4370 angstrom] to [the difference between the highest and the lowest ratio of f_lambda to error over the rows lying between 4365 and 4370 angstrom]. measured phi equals 0.316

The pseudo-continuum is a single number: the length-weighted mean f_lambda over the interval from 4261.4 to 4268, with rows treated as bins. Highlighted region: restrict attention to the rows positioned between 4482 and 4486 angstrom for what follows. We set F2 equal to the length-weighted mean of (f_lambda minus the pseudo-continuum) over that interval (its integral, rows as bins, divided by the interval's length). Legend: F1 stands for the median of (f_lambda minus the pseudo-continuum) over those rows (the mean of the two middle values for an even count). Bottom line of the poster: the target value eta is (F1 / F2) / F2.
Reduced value -0.6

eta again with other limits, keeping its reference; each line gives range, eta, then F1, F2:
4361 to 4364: 0.5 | 2.3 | 2.0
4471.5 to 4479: -0.7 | -1.3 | -1.3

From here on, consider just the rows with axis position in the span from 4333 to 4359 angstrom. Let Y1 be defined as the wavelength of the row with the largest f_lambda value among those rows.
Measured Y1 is 4333.18 angstrom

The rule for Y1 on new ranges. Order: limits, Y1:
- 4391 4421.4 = 4393.46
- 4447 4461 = 4460.74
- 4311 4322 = 4321.22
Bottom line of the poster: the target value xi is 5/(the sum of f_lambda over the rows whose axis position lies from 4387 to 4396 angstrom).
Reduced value 0.096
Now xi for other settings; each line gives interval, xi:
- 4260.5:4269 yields 0.095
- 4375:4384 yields 0.088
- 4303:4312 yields 0.051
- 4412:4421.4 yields 0.122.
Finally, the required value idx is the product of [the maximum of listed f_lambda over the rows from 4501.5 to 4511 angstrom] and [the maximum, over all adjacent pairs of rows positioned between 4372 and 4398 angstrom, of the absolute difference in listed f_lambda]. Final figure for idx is 9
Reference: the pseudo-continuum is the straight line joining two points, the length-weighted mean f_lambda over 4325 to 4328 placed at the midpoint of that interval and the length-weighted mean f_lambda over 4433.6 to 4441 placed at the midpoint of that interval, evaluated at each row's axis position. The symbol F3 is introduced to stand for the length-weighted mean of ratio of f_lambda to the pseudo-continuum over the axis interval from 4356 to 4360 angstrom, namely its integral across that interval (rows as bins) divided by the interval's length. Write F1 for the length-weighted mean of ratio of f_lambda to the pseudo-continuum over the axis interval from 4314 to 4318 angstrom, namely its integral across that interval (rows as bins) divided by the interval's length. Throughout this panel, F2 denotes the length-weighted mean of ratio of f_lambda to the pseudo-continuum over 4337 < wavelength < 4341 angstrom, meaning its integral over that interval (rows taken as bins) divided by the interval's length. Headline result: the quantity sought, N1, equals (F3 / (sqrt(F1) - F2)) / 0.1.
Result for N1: 52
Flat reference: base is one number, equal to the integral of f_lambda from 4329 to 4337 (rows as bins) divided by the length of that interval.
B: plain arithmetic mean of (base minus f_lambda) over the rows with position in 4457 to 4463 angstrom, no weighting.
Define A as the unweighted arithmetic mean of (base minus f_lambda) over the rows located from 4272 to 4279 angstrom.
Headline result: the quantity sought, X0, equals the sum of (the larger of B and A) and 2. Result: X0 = 11.5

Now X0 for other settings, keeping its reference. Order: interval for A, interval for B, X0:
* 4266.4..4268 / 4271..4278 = 10.5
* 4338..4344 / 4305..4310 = 5.6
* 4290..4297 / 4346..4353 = 8.5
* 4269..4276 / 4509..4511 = 11.6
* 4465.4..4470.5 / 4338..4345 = 11.6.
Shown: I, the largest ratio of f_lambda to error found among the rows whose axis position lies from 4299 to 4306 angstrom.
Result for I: 21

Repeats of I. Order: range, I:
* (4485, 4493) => 12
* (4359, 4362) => 12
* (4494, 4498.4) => 13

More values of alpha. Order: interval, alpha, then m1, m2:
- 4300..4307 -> 9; 8.582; 2.1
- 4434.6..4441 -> 4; 3.991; 0.2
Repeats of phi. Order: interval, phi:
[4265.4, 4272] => 0.318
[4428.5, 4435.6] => 0.270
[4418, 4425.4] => 0.257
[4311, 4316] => 0.260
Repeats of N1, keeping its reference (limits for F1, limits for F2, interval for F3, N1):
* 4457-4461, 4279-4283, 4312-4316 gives 8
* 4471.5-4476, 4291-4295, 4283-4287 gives 2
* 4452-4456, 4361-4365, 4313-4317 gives 14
